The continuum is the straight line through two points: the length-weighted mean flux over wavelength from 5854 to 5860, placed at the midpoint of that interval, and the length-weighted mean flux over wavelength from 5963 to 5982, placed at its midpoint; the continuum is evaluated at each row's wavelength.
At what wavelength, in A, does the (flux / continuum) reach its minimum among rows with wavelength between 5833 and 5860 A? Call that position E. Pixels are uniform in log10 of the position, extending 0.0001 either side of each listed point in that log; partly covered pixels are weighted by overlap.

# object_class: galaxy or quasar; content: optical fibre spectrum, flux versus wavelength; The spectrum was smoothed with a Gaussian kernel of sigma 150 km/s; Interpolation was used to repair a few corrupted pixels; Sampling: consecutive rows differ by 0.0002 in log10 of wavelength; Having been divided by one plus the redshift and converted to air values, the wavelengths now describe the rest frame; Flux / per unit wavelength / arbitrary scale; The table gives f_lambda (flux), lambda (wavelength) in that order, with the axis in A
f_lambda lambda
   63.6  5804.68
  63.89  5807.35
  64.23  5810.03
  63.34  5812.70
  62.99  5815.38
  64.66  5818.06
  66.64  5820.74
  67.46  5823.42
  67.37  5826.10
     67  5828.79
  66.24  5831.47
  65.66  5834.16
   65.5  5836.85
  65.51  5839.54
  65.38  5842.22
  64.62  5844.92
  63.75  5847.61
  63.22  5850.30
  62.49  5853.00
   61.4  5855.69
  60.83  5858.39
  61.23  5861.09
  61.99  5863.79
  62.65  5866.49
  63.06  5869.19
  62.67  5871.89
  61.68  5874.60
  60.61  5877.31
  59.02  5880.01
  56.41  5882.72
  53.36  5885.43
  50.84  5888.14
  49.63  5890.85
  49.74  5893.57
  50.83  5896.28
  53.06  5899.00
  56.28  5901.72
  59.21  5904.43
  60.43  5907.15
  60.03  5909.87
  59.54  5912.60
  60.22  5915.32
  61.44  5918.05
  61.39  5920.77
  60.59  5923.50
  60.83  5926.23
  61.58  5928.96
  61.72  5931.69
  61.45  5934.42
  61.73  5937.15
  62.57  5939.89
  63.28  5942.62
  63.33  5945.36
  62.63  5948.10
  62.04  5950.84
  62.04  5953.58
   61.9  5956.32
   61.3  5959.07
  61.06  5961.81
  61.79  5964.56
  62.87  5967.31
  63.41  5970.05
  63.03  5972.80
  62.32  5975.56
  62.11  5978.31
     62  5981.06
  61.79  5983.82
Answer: 5858.39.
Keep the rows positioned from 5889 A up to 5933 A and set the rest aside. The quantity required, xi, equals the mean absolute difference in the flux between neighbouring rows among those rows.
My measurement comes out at 1.0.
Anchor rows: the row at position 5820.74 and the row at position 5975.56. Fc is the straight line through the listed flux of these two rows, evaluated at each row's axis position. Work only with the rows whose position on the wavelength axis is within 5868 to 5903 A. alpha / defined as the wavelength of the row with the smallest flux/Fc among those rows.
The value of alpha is 5890.85 A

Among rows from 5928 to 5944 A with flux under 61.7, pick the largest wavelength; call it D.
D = 5934.42 A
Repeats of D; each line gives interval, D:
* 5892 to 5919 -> 5918.05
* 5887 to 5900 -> 5899.00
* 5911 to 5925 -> 5923.50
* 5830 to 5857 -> 5855.69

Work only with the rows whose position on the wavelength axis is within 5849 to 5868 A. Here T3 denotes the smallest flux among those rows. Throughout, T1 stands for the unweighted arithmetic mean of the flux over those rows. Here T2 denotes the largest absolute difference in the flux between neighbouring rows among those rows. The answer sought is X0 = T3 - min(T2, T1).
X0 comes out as 60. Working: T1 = 62.0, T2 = 1.1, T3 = 60.83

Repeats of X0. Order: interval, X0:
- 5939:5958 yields 61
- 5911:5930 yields 58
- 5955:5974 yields 60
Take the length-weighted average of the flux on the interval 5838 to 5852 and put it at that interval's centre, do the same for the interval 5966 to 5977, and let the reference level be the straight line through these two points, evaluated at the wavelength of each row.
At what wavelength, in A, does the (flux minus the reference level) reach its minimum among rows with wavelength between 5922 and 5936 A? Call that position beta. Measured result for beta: 5923.50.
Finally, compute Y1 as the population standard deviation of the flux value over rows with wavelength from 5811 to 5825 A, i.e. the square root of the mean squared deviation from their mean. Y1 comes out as 1.8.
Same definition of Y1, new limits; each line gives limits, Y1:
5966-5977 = 0.4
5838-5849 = 0.7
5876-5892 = 4.1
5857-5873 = 0.8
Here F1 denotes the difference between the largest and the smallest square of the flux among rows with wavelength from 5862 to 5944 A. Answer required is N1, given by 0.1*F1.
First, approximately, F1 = 1541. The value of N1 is 154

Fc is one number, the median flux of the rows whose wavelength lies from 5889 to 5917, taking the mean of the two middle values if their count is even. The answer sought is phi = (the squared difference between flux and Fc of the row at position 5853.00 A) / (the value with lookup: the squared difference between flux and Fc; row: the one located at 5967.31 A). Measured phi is 0.9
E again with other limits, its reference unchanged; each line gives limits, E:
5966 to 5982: 5981.06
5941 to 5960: 5959.07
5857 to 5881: 5880.01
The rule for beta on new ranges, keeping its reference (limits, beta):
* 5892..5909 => 5893.57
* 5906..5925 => 5912.60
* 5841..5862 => 5858.39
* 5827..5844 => 5842.22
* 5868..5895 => 5890.85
